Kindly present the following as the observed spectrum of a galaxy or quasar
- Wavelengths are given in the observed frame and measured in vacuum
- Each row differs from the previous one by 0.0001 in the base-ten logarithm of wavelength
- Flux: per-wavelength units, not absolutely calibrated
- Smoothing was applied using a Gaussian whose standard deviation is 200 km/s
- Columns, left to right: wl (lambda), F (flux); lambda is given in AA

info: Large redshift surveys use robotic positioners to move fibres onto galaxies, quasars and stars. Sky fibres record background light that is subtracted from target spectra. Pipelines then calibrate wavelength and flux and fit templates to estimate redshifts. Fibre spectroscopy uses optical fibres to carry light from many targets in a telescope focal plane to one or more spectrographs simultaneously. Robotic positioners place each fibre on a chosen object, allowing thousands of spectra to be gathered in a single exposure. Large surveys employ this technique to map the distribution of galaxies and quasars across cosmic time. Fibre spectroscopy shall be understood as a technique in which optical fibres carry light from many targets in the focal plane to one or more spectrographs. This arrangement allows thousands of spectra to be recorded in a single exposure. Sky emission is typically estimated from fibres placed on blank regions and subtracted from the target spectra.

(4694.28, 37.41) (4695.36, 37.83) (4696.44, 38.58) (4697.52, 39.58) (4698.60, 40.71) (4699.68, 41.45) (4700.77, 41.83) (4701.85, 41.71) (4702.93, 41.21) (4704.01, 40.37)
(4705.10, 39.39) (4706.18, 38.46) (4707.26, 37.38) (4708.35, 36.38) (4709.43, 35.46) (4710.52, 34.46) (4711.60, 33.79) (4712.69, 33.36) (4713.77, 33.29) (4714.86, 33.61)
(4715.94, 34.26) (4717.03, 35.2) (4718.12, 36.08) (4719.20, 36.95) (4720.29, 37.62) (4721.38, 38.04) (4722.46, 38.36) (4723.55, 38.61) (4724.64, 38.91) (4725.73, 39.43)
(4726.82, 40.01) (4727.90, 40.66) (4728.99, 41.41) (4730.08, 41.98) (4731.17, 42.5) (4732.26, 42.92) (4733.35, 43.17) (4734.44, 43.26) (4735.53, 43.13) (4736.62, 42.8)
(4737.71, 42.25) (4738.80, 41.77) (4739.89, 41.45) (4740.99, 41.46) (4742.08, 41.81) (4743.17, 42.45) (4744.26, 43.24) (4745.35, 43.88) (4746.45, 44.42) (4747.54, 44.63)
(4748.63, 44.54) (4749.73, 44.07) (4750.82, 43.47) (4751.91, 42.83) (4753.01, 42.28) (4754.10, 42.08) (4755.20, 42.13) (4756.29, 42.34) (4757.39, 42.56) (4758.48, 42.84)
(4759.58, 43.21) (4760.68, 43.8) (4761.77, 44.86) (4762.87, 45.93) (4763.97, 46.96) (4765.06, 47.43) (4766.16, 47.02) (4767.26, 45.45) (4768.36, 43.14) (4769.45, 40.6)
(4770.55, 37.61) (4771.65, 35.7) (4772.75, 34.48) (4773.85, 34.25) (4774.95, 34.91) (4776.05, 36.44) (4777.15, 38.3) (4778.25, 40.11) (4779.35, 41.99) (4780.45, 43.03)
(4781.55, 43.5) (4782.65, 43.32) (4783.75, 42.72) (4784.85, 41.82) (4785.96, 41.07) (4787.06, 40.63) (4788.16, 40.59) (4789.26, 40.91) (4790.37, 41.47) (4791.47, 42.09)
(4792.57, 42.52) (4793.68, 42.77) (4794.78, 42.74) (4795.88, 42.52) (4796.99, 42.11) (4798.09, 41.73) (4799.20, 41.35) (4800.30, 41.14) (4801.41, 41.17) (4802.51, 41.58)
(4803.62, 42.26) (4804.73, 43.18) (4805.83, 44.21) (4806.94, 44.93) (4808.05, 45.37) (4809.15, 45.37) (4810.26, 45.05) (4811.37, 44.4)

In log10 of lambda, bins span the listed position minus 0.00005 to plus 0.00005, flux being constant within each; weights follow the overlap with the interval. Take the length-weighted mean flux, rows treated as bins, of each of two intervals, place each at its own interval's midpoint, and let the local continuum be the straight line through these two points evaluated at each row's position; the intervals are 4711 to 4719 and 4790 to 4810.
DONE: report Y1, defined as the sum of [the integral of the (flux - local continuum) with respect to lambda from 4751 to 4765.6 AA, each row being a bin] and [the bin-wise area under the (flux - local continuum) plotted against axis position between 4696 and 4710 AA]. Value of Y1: 162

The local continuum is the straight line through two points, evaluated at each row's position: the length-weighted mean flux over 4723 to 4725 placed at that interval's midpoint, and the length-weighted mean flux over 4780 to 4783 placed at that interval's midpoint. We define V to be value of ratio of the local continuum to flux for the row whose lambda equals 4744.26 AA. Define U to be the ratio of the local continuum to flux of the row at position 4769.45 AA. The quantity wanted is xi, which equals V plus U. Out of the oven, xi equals 1.97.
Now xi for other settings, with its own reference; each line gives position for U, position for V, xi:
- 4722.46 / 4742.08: 1.96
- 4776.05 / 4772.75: 2.41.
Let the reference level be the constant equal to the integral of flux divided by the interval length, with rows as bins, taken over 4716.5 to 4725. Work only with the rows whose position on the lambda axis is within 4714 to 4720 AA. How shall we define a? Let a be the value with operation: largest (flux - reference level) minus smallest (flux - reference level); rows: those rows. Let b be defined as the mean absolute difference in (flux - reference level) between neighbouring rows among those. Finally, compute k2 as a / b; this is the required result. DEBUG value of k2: 4.0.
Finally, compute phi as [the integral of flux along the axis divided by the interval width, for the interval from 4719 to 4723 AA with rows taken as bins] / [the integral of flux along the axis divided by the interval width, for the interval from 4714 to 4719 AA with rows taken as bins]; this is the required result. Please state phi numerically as 1.09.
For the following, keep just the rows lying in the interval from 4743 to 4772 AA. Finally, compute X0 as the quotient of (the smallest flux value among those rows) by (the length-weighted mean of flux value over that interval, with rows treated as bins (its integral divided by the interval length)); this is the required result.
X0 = 0.82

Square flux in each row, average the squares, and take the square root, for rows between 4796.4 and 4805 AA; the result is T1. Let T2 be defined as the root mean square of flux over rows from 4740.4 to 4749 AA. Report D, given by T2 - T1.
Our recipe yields 1.5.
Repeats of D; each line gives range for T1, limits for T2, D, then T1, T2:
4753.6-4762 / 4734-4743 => -0.7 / 43.0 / 42.2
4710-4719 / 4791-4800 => 8.0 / 34.3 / 42.2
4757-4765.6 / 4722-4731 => -4.8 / 44.7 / 39.9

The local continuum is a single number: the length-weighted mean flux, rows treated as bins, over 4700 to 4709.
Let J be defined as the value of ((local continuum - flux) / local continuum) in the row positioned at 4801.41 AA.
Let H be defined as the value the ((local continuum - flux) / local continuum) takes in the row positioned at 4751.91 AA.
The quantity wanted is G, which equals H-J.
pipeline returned -0.04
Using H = -0.08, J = -0.04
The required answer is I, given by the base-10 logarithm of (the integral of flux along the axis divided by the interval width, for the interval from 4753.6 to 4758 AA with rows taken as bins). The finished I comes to 1.626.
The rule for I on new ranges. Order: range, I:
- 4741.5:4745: 1.630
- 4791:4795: 1.629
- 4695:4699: 1.594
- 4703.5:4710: 1.578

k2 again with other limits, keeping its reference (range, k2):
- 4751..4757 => 3.0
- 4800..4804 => 3.0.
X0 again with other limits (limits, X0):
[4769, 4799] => 0.85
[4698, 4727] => 0.89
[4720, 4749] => 0.90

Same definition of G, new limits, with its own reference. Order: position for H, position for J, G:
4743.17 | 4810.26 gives 0.07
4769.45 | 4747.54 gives 0.10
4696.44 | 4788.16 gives 0.05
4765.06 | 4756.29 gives -0.13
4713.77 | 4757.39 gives 0.23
